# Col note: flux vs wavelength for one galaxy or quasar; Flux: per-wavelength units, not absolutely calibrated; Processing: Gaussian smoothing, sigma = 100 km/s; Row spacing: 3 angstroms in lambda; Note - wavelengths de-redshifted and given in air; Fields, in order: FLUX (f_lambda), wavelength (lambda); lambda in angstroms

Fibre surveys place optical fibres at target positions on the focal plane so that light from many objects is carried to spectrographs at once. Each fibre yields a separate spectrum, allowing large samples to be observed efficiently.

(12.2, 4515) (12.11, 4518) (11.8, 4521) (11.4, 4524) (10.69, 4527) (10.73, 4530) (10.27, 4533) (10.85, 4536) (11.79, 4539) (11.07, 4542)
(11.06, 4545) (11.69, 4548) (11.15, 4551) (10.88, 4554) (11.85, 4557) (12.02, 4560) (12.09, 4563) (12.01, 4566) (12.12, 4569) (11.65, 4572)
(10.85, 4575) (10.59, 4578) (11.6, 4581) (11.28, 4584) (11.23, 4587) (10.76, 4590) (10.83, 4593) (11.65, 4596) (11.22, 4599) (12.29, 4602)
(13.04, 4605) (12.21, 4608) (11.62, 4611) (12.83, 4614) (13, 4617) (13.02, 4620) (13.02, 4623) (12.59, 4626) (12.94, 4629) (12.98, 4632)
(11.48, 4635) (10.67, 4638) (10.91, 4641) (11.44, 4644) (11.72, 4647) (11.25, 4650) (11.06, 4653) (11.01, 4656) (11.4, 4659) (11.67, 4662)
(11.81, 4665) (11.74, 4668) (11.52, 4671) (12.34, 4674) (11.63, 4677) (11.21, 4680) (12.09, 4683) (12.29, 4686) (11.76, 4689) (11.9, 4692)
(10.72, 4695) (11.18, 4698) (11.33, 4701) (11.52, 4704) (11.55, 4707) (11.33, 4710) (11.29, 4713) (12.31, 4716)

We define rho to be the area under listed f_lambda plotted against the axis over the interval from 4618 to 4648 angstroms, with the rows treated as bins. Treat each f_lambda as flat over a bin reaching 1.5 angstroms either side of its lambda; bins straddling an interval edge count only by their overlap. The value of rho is 363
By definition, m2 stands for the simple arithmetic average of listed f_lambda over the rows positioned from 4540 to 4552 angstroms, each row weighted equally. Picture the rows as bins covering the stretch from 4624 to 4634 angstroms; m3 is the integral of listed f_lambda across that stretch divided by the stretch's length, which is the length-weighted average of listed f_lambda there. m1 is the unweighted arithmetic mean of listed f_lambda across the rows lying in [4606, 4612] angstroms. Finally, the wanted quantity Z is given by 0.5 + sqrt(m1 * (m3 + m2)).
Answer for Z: 17.4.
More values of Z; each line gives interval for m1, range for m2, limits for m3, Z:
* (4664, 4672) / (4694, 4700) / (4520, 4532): 16.6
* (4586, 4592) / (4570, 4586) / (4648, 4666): 16.2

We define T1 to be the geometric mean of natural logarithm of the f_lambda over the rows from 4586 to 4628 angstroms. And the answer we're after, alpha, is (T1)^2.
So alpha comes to 6.20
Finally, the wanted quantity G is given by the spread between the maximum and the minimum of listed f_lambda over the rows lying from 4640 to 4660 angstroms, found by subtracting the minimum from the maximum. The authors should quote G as 0.8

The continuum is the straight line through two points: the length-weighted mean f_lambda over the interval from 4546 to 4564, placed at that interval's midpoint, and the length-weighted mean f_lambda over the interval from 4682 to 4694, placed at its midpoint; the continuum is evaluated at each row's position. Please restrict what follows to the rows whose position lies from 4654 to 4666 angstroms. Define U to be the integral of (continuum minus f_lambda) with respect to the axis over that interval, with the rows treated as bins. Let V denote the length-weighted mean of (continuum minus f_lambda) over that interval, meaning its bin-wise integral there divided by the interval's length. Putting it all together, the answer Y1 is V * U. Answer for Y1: 2.3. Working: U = 5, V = 0.4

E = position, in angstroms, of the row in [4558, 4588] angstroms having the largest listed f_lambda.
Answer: 4569 angstroms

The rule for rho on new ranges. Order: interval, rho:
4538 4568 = 347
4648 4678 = 346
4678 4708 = 347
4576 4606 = 342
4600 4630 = 379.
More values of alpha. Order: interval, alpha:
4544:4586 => 5.95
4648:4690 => 6.01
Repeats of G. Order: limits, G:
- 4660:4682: 1.1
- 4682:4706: 1.6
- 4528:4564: 1.8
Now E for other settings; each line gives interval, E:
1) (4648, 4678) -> 4674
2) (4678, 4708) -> 4686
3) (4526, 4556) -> 4539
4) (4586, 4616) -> 4605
